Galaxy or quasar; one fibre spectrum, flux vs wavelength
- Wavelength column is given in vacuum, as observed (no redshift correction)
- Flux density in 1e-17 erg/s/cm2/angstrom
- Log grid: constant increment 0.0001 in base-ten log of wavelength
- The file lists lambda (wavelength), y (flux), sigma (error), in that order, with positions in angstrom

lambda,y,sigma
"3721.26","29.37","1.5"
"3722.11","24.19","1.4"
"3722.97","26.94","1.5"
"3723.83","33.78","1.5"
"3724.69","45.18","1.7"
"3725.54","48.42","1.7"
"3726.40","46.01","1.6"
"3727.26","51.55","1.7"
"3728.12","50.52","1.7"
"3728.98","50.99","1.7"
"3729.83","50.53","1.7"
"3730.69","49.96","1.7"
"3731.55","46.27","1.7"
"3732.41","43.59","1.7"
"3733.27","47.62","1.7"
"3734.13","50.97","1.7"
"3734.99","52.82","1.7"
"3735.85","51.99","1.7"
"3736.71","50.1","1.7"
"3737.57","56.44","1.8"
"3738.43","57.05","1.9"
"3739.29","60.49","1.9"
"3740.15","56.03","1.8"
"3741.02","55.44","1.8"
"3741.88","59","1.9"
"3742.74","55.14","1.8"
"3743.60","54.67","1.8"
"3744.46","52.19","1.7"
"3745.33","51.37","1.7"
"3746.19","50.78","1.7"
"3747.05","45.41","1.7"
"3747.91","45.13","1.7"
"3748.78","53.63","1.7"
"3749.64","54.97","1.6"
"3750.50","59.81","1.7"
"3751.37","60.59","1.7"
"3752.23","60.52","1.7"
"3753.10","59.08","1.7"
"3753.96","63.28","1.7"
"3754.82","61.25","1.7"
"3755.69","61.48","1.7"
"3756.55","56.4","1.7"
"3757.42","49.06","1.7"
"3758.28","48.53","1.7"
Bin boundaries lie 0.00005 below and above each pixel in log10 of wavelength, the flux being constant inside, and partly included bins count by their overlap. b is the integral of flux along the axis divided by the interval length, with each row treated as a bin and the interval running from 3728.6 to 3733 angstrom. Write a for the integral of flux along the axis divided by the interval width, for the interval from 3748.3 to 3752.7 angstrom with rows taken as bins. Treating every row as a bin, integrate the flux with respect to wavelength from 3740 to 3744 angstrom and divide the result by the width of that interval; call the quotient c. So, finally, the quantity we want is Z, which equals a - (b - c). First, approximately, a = 58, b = 48.3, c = 56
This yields 65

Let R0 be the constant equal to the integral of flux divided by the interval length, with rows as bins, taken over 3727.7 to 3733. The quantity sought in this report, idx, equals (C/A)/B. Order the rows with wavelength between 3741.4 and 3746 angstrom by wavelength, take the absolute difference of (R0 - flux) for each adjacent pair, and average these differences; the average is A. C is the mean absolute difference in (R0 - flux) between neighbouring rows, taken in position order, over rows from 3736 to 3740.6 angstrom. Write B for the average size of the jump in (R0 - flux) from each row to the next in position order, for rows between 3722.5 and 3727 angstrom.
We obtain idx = 0.326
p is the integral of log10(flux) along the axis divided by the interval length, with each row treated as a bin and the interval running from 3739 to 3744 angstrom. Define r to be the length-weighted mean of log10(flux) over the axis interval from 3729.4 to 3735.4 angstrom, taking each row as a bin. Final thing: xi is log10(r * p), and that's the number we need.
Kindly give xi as 0.47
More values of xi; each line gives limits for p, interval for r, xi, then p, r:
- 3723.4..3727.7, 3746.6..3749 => 0.44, 1.65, 1.68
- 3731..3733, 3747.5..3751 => 0.46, 1.66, 1.72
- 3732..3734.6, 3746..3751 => 0.46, 1.68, 1.71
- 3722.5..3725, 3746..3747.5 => 0.41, 1.53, 1.68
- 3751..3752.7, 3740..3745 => 0.49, 1.78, 1.74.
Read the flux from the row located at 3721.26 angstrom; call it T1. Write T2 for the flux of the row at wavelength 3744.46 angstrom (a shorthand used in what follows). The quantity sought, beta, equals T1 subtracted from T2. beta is 23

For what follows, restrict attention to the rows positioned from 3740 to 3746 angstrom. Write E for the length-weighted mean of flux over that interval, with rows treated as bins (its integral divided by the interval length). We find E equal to 54.6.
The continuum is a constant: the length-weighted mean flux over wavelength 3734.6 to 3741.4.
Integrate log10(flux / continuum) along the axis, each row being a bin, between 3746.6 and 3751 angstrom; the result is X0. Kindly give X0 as -0.12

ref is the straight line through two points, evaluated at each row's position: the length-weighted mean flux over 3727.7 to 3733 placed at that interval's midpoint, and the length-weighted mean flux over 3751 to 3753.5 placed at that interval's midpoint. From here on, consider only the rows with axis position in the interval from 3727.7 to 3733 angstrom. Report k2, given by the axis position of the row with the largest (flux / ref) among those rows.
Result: 3728.12 angstrom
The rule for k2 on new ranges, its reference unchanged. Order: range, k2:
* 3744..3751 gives 3750.50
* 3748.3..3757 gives 3753.96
